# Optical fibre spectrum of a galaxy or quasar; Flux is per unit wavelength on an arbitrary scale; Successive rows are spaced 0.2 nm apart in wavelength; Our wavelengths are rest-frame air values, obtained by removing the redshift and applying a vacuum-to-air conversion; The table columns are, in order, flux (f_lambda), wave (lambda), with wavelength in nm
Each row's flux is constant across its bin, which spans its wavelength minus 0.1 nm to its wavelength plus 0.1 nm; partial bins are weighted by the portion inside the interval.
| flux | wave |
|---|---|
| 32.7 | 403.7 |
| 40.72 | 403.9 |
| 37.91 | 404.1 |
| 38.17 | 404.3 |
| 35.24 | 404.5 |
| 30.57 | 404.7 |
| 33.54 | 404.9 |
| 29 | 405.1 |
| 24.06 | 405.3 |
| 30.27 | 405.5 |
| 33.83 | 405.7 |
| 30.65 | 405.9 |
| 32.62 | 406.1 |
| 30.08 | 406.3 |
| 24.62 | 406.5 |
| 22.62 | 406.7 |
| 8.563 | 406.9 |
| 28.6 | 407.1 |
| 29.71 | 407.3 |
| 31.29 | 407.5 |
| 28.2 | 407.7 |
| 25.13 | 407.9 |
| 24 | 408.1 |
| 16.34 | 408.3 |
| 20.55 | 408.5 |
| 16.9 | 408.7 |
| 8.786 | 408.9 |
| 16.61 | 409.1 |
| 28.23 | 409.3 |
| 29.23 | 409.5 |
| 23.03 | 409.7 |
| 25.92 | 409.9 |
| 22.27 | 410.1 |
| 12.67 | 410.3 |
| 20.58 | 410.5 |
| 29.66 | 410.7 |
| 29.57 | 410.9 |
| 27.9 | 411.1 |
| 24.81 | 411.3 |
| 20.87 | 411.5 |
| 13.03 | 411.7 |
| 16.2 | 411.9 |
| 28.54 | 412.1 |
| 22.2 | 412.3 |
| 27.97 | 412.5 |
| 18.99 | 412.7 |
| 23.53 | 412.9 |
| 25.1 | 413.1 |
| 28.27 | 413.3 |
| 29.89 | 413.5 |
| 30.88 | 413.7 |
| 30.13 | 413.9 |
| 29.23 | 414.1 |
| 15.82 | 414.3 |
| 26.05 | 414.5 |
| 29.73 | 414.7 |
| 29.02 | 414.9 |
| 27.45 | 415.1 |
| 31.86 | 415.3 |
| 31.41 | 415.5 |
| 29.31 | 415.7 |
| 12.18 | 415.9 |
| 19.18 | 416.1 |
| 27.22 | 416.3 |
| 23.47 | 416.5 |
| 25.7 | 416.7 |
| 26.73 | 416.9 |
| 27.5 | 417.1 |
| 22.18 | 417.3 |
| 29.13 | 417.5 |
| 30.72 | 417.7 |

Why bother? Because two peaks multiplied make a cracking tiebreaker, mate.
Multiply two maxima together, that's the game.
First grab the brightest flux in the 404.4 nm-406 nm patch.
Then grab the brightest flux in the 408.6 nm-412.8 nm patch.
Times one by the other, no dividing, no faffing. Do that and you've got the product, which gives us 1045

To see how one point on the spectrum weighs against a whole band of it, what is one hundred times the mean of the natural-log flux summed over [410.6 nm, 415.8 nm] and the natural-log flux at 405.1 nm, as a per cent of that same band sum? 52.00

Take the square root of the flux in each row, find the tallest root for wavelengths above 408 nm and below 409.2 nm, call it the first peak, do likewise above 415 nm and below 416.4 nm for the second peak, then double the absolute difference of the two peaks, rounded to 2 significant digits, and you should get 1.5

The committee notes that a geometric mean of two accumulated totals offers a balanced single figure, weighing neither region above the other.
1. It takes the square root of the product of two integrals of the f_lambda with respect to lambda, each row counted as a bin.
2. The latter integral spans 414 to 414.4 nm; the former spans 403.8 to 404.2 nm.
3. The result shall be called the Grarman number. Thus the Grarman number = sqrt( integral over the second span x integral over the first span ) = 11.9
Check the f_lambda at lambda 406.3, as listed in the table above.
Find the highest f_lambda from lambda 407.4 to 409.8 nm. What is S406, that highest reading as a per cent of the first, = 104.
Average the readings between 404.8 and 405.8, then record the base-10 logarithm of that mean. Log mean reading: 1.48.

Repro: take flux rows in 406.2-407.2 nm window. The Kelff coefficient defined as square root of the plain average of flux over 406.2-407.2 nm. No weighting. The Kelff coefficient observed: 4.79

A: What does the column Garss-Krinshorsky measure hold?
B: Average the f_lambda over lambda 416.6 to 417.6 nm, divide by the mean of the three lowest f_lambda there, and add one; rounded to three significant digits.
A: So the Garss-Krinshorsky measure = 2.06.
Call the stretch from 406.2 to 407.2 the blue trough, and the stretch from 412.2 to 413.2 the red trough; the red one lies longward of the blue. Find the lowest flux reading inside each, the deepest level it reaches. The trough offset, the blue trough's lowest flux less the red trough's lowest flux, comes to -10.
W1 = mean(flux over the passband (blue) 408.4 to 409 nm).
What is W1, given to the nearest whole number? 15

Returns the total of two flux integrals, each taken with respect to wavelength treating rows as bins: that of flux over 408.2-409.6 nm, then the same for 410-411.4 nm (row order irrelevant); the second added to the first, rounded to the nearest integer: 61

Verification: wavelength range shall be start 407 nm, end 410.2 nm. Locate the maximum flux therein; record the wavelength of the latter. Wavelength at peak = 407.5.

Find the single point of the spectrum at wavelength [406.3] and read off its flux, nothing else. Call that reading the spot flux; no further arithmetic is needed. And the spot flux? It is 30.08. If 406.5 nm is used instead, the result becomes 24.62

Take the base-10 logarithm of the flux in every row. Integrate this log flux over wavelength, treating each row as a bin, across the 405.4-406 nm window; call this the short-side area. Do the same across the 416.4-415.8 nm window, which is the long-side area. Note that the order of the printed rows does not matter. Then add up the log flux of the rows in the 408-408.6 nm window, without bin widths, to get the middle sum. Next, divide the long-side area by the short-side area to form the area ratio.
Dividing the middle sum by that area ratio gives 4.6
